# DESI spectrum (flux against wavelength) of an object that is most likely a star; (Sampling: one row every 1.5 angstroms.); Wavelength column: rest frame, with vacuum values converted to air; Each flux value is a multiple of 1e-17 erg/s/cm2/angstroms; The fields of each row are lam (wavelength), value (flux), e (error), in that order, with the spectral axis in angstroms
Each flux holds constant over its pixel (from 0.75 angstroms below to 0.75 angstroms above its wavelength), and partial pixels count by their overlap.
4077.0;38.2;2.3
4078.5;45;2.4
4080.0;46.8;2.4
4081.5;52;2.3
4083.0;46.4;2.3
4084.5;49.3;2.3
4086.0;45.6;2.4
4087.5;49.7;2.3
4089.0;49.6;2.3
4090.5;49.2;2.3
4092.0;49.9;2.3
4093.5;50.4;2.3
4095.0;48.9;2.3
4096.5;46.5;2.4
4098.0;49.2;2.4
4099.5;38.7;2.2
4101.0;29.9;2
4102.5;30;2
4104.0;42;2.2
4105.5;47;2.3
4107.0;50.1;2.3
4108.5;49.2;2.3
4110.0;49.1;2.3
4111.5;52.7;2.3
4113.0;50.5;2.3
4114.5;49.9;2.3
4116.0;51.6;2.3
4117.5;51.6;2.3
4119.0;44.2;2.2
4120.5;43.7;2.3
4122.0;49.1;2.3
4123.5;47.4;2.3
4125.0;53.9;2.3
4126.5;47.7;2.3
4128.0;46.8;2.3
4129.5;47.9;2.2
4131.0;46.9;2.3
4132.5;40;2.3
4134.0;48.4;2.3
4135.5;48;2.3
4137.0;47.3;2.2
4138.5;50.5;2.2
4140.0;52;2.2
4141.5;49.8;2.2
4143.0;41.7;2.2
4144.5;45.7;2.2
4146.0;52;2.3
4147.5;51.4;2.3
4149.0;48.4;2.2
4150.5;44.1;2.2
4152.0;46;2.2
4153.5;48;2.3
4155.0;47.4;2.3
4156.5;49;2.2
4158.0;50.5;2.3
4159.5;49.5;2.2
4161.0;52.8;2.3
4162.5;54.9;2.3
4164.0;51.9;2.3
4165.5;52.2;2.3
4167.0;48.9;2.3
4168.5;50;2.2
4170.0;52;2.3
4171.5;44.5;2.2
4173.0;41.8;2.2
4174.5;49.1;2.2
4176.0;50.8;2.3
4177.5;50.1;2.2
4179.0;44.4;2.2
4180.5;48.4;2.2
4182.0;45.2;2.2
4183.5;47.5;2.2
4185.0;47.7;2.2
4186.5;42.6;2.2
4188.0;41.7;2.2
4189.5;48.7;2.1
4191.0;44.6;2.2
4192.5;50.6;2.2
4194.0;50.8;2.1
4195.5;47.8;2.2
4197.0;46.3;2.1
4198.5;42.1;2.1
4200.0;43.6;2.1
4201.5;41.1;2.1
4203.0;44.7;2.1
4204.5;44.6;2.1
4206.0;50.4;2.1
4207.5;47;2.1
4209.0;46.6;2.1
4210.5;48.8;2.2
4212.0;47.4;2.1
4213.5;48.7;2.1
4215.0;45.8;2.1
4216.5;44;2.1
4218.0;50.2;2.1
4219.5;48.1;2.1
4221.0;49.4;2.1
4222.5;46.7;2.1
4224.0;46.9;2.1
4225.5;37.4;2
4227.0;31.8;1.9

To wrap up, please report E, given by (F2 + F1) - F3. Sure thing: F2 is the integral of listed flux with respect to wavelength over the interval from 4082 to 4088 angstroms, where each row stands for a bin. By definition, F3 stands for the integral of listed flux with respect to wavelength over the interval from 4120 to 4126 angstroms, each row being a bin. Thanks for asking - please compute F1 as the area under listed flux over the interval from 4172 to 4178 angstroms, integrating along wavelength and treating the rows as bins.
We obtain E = 281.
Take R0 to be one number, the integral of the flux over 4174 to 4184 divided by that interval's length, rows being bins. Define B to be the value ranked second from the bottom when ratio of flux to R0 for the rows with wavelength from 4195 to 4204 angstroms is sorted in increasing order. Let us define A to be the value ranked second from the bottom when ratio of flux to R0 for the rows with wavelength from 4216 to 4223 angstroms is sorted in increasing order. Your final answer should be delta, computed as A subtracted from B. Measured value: -0.10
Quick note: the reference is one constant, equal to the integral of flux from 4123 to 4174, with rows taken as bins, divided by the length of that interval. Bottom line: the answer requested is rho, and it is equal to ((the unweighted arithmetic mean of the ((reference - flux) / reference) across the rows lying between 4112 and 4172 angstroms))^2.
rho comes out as 0.0000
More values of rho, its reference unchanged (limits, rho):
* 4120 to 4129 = 0.0001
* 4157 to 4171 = 0.0036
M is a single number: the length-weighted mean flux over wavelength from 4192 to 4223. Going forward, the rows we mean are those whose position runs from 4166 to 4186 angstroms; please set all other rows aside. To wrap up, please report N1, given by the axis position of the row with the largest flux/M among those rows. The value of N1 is 4170.0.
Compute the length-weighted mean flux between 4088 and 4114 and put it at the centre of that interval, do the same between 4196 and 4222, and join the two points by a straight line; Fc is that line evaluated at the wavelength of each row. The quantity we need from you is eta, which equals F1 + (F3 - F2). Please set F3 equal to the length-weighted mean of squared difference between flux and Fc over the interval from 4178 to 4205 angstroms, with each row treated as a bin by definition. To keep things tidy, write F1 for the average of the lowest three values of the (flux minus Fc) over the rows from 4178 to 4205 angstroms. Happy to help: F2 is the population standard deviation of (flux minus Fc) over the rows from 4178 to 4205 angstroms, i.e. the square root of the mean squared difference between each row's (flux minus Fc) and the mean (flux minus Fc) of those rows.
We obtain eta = 1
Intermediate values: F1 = -4.7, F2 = 2.87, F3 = 9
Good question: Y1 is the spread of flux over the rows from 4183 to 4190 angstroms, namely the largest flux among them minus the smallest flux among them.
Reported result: 7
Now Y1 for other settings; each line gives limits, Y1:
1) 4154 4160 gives 3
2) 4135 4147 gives 10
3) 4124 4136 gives 14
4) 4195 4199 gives 6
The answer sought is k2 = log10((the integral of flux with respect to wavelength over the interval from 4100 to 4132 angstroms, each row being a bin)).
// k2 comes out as 3.2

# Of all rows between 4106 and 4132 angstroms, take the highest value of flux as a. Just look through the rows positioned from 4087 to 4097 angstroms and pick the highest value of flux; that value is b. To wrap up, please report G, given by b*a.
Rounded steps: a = 53.9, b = 50.4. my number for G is 2717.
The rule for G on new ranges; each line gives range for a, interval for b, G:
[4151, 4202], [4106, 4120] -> 2893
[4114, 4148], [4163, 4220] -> 2814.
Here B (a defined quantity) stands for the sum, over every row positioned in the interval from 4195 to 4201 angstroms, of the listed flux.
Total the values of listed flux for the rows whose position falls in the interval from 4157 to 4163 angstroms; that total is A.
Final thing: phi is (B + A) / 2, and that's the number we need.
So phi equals 194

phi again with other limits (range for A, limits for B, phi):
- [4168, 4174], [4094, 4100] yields 186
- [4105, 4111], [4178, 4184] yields 190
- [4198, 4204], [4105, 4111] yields 183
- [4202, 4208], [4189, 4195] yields 191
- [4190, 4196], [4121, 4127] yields 196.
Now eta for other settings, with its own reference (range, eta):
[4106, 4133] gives 9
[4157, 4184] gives 13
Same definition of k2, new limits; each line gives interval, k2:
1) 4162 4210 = 3.4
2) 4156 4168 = 2.8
